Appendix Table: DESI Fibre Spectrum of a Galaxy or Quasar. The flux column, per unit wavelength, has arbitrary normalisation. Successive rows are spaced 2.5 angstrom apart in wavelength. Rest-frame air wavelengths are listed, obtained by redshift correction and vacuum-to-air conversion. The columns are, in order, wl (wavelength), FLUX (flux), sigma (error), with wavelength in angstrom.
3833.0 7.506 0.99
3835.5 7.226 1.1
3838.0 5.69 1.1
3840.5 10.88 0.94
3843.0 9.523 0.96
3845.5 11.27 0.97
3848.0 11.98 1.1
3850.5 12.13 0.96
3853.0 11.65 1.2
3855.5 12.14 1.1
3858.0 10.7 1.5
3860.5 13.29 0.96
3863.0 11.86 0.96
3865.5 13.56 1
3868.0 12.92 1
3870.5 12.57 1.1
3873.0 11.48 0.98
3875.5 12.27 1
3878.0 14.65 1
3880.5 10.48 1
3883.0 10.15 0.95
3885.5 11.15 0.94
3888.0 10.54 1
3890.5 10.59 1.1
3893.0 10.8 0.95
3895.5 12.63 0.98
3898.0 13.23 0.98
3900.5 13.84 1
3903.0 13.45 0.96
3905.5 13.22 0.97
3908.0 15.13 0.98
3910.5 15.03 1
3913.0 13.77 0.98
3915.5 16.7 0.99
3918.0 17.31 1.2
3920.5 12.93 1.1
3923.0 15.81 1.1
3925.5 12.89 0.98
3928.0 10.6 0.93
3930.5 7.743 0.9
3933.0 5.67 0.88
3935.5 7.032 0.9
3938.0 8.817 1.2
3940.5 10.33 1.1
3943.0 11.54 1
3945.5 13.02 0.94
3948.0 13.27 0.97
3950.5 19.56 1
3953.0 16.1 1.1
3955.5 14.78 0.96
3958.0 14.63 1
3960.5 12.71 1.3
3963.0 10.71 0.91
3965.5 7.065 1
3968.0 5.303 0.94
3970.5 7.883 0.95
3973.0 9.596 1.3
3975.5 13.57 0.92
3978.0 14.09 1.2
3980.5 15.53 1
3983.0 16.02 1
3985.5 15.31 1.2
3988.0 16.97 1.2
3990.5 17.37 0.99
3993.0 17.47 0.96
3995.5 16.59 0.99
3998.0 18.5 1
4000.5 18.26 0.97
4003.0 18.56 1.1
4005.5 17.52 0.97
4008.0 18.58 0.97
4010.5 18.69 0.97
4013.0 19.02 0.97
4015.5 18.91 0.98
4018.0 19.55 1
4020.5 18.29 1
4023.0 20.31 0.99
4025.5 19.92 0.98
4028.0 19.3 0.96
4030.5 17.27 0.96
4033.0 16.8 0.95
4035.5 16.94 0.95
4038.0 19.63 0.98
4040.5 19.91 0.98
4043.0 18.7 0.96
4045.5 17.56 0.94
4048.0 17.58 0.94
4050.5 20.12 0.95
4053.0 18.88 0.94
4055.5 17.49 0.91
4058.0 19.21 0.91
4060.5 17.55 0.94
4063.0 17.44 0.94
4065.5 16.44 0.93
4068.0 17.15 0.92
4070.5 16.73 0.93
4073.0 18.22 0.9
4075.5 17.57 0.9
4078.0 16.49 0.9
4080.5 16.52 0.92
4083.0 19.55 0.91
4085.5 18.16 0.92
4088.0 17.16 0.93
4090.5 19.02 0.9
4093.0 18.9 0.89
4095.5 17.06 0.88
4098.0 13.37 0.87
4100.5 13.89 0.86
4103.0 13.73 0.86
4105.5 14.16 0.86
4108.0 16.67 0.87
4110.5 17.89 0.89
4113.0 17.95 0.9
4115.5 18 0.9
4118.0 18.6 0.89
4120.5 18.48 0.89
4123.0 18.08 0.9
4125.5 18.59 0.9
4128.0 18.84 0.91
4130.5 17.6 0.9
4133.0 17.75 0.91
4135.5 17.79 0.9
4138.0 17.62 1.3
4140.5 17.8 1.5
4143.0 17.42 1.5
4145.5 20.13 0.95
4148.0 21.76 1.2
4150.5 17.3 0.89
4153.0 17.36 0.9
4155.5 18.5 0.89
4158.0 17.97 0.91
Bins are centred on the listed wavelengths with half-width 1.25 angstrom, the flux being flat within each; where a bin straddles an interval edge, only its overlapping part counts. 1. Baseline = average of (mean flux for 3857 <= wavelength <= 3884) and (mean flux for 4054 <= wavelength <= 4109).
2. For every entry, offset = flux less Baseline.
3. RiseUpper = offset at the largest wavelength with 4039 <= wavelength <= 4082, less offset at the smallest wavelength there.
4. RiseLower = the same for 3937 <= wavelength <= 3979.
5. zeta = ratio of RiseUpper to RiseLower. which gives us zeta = -0.64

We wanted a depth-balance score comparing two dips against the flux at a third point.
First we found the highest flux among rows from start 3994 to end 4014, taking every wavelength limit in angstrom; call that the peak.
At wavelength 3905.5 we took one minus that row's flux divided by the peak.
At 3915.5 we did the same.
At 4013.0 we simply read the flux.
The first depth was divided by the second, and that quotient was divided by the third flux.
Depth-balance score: 0.131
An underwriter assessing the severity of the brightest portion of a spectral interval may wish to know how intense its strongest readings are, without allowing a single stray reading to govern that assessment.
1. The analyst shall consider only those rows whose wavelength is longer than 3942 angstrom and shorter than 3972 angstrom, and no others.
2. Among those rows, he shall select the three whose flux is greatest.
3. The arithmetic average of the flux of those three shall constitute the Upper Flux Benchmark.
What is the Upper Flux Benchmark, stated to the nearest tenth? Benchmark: 16.8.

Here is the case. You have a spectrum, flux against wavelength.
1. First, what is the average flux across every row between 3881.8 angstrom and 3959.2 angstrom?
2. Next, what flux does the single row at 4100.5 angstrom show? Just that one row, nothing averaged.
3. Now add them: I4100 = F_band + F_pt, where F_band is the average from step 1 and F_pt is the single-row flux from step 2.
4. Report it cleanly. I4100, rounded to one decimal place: 26.5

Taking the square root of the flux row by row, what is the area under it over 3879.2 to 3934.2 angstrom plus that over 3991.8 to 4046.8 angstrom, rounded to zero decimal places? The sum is 429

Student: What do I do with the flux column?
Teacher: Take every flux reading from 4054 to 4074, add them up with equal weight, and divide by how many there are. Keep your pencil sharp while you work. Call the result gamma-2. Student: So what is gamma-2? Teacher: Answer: 17.5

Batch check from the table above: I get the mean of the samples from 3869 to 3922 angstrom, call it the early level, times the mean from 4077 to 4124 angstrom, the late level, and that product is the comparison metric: 221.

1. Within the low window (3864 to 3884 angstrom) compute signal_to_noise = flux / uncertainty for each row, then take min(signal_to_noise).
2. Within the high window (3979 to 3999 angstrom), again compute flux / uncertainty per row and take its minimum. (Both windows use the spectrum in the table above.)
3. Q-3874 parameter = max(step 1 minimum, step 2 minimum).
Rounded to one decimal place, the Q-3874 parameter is 12.8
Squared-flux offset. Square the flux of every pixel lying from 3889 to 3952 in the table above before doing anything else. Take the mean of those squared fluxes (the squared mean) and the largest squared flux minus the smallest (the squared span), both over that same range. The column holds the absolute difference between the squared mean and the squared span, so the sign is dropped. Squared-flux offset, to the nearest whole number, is 182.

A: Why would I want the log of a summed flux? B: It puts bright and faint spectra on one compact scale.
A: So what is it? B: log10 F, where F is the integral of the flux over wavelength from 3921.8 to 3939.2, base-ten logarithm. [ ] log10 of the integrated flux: 2.23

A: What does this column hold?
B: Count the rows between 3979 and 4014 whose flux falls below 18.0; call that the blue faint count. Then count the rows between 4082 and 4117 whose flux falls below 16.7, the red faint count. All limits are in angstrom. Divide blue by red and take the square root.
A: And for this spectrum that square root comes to 1.26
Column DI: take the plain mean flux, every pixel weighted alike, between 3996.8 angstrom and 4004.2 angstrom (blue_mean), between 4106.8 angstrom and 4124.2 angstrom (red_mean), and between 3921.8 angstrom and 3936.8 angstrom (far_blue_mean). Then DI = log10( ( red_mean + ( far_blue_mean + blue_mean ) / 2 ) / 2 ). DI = 1.21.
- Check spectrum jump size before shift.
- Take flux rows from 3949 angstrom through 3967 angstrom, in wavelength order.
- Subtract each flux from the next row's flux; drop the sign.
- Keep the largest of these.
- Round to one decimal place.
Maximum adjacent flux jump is 3.6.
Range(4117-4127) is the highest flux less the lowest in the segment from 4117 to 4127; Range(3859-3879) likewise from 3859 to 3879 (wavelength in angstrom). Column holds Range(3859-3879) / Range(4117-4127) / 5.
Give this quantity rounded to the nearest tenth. 1.2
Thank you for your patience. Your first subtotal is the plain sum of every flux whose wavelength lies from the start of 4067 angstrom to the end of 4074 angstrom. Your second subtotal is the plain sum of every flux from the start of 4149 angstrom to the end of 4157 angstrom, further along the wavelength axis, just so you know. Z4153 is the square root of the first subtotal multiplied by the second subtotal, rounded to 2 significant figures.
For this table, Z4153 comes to 53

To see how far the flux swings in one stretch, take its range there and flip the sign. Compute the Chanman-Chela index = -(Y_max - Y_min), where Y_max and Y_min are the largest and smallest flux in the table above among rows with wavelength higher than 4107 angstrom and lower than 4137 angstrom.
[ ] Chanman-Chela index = -2.2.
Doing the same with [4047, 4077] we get -3.7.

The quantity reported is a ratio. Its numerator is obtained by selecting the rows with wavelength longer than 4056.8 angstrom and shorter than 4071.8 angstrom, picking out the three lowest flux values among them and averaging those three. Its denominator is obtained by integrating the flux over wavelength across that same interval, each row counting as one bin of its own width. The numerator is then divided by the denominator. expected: 0.0642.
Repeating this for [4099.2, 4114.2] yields 0.0591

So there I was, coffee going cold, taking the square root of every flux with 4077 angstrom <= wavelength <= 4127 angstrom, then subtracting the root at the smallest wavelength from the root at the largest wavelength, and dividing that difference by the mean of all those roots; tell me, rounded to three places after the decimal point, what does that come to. 0.061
